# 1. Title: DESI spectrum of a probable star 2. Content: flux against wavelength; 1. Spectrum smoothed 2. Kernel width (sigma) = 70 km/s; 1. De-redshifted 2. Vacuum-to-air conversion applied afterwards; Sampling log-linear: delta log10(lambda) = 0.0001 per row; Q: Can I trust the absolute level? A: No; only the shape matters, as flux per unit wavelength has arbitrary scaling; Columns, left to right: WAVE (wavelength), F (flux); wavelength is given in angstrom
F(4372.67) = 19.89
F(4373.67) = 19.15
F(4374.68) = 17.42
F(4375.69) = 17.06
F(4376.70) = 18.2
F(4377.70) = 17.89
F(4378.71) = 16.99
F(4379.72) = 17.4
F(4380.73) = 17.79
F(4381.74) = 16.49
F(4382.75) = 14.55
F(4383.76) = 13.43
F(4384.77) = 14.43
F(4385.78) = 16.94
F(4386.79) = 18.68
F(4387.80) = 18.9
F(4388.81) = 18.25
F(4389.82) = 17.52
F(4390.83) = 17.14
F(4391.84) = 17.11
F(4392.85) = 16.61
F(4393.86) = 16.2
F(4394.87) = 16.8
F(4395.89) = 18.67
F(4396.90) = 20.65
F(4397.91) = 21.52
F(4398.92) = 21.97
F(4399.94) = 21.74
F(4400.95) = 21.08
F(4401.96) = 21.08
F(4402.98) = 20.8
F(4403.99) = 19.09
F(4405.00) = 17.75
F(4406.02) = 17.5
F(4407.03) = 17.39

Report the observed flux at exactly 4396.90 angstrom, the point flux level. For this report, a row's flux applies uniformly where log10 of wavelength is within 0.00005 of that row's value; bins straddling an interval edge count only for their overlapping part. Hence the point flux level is 20.65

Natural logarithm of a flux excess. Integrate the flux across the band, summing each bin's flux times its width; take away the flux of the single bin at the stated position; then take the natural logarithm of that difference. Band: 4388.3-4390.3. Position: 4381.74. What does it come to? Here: 3.0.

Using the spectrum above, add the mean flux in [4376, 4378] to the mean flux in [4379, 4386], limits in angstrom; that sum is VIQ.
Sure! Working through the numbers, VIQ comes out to 33.9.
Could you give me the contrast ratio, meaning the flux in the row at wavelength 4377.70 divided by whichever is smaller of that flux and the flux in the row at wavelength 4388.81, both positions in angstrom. 1.000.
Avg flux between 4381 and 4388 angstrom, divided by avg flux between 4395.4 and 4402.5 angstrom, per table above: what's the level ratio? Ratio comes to 0.77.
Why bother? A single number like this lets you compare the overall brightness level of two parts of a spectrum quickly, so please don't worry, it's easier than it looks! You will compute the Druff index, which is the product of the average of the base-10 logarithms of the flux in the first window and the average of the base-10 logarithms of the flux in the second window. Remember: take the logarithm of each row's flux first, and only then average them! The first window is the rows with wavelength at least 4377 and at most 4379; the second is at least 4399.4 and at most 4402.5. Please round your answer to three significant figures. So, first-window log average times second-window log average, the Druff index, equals 1.65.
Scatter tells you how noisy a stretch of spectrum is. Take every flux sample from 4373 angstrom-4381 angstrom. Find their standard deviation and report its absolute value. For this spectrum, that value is 0.7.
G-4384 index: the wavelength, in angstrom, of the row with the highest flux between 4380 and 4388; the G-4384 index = 4387.80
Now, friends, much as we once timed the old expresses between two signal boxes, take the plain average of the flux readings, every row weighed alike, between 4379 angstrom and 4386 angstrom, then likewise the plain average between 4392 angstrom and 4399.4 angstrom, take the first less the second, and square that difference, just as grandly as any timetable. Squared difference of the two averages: 9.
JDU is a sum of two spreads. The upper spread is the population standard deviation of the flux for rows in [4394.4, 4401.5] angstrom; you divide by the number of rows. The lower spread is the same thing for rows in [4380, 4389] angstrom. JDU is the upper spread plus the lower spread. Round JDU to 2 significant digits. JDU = 3.7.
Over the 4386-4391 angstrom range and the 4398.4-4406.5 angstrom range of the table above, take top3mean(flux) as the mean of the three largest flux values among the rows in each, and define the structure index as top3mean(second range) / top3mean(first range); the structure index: 1.16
